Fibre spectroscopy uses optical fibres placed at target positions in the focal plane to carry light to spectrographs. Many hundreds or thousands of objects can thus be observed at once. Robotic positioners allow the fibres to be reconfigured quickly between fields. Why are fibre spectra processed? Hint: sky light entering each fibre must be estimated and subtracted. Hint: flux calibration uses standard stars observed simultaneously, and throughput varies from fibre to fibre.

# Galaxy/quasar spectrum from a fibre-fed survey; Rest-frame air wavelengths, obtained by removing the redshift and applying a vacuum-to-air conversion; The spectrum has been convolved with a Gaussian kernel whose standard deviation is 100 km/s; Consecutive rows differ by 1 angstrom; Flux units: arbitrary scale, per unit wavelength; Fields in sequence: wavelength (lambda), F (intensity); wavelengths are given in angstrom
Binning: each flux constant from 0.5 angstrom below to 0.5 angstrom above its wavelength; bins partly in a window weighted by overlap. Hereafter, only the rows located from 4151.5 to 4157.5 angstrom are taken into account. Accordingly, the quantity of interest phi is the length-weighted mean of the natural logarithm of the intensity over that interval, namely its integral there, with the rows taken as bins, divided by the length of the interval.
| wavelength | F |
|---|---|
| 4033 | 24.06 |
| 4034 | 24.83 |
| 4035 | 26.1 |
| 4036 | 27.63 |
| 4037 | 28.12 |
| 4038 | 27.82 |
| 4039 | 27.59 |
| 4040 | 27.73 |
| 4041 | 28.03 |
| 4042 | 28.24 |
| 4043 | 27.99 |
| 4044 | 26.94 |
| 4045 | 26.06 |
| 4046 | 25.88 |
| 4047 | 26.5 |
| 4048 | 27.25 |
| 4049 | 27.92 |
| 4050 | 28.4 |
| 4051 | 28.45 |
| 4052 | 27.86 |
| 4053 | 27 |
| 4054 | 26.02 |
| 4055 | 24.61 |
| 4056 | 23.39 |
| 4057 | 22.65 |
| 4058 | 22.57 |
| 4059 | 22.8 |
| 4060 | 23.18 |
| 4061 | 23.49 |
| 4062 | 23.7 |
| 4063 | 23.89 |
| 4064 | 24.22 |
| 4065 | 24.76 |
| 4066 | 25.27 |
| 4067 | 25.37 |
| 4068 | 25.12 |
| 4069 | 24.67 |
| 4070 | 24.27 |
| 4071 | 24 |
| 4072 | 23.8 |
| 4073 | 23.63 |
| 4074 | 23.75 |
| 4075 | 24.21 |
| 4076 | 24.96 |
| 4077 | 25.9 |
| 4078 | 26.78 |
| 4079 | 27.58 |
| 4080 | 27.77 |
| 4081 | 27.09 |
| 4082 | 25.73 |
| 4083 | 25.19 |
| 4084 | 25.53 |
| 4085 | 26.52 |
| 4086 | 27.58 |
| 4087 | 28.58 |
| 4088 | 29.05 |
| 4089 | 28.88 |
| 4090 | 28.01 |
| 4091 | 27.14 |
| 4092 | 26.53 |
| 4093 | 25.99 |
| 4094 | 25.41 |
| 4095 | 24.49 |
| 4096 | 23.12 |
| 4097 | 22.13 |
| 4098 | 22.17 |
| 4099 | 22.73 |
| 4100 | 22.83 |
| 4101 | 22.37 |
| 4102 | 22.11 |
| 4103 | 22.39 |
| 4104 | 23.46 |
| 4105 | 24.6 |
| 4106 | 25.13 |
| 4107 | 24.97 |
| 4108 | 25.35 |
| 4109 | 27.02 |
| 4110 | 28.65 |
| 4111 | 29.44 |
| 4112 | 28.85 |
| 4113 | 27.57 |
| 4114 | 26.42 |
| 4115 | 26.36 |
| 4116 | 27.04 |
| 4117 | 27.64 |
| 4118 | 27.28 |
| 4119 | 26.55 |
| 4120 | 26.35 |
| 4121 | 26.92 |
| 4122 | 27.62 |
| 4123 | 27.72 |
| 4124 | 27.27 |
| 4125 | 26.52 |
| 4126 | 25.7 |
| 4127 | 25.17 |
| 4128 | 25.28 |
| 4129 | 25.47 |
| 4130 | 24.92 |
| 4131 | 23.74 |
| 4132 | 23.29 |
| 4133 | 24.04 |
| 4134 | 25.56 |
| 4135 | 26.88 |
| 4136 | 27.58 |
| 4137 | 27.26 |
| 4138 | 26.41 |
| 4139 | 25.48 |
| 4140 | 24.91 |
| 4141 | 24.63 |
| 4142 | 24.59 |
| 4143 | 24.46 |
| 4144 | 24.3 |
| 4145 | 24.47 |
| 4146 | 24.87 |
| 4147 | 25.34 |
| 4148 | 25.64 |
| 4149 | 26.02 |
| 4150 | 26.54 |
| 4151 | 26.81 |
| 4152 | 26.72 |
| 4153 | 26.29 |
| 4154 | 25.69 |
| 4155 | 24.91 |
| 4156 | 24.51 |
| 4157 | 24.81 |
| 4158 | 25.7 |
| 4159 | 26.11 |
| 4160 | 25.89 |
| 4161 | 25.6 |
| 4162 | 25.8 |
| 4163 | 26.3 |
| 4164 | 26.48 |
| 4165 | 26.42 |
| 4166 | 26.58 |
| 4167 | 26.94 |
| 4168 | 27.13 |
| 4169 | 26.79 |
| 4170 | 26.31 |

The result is 3.24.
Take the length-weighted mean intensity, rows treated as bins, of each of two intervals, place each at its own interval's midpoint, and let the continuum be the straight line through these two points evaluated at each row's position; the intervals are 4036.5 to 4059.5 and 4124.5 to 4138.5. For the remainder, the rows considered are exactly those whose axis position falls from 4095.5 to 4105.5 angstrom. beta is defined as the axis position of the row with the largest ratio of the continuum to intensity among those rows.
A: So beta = 4097 angstrom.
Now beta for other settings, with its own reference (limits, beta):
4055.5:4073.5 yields 4058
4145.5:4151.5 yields 4146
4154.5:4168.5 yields 4156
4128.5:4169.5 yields 4132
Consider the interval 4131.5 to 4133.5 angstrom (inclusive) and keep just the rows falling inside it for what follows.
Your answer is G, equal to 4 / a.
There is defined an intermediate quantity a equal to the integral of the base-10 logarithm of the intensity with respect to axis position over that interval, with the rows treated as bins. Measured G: 1.46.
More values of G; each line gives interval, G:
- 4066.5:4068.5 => 1.43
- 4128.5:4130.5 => 1.43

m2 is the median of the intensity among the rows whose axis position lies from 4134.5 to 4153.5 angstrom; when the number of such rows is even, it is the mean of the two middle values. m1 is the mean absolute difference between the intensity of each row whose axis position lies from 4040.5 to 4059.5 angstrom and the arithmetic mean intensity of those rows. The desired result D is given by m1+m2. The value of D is 27.3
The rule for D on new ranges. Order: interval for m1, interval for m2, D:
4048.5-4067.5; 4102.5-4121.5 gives 28.2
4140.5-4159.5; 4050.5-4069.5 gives 25.3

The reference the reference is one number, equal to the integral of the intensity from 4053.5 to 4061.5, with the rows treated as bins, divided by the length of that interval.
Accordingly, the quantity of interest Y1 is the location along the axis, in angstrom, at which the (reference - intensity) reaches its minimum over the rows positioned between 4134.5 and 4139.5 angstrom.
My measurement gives 4136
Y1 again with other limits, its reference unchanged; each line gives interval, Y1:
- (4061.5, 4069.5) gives 4067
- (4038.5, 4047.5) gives 4042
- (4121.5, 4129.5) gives 4123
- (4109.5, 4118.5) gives 4111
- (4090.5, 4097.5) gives 4091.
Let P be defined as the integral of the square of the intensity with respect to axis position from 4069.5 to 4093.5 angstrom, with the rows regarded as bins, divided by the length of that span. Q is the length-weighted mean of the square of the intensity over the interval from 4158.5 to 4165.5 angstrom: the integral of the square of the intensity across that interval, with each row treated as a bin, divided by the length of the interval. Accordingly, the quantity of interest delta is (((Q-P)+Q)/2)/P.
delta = 0.49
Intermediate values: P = 689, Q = 681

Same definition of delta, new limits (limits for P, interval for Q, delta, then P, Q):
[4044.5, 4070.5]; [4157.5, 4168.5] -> 0.58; 638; 690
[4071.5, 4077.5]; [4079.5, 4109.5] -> 0.59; 595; 646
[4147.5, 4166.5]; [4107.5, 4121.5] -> 0.60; 673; 743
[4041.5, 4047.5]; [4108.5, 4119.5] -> 0.54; 726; 759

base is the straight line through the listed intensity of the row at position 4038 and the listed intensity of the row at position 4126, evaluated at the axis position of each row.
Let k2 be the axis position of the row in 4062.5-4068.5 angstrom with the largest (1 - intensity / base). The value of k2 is 4063 angstrom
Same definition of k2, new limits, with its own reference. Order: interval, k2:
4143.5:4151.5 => 4144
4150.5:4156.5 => 4156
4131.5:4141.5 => 4132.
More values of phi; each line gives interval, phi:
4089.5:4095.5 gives 3.27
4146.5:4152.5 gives 3.26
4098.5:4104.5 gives 3.12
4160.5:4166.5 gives 3.27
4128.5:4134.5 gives 3.20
